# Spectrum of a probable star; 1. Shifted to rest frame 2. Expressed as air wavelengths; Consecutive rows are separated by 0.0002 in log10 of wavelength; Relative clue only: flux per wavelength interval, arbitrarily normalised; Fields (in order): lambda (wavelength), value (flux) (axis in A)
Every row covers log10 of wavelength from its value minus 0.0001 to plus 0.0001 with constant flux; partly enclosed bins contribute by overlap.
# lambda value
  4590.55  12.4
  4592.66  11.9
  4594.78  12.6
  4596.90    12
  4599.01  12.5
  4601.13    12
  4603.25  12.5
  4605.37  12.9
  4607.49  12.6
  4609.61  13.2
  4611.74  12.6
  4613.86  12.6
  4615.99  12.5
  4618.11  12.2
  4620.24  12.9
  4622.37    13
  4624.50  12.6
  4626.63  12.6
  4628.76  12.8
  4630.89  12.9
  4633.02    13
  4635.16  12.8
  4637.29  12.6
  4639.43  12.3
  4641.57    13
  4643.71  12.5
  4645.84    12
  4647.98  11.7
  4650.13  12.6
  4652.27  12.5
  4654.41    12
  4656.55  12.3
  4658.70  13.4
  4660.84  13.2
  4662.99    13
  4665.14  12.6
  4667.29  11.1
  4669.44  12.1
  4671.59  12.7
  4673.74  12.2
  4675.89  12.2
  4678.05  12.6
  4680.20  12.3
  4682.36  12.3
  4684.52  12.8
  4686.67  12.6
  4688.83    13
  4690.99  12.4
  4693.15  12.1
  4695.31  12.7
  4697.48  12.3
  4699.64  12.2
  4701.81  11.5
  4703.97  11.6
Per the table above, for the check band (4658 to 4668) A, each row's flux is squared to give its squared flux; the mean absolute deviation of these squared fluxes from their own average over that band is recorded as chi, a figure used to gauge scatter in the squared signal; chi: 16.0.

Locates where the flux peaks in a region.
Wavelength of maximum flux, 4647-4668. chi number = 4658.70 A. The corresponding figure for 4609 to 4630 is 4609.61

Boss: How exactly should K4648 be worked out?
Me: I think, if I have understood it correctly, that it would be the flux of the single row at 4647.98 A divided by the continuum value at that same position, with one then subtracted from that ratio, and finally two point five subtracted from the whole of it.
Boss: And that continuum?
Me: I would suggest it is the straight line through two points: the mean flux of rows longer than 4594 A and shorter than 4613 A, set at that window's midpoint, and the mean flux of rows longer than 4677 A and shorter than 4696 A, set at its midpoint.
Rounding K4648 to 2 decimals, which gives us -2.57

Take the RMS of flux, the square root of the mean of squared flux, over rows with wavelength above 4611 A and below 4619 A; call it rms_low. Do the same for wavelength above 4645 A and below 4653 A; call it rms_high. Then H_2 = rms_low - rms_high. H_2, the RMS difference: 0.27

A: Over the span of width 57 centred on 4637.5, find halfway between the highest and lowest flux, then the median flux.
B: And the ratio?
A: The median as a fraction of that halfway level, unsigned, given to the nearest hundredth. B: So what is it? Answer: 1.00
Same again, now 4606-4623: 0.99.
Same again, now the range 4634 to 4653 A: 1.01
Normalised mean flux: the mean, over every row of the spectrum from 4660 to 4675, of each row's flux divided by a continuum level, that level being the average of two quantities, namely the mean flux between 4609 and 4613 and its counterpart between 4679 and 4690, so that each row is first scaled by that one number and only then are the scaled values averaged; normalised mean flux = 0.974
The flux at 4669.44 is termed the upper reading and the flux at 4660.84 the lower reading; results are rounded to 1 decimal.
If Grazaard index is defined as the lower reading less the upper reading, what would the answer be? 1.1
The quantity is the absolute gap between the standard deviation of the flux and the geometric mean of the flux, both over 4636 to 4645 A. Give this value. 12.3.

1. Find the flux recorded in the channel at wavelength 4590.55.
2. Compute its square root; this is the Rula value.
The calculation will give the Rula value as 3.52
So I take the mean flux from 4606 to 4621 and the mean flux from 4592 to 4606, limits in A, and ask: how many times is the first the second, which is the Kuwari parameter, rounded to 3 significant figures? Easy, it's 1.03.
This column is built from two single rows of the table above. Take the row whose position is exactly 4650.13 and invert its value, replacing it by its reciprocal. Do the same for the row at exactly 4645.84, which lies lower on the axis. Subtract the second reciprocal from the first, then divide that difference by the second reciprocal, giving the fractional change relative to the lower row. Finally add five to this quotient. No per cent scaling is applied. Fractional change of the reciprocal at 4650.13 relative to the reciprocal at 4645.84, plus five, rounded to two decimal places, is 4.95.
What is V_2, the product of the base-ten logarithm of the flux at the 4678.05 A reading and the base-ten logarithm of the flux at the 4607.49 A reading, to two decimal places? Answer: 1.21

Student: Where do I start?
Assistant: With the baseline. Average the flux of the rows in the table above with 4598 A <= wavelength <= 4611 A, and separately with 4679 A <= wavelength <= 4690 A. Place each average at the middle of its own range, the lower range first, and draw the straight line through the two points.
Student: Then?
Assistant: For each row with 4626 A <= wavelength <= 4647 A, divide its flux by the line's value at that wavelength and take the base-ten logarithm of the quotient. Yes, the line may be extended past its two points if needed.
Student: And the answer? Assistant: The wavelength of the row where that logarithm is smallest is 4645.84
